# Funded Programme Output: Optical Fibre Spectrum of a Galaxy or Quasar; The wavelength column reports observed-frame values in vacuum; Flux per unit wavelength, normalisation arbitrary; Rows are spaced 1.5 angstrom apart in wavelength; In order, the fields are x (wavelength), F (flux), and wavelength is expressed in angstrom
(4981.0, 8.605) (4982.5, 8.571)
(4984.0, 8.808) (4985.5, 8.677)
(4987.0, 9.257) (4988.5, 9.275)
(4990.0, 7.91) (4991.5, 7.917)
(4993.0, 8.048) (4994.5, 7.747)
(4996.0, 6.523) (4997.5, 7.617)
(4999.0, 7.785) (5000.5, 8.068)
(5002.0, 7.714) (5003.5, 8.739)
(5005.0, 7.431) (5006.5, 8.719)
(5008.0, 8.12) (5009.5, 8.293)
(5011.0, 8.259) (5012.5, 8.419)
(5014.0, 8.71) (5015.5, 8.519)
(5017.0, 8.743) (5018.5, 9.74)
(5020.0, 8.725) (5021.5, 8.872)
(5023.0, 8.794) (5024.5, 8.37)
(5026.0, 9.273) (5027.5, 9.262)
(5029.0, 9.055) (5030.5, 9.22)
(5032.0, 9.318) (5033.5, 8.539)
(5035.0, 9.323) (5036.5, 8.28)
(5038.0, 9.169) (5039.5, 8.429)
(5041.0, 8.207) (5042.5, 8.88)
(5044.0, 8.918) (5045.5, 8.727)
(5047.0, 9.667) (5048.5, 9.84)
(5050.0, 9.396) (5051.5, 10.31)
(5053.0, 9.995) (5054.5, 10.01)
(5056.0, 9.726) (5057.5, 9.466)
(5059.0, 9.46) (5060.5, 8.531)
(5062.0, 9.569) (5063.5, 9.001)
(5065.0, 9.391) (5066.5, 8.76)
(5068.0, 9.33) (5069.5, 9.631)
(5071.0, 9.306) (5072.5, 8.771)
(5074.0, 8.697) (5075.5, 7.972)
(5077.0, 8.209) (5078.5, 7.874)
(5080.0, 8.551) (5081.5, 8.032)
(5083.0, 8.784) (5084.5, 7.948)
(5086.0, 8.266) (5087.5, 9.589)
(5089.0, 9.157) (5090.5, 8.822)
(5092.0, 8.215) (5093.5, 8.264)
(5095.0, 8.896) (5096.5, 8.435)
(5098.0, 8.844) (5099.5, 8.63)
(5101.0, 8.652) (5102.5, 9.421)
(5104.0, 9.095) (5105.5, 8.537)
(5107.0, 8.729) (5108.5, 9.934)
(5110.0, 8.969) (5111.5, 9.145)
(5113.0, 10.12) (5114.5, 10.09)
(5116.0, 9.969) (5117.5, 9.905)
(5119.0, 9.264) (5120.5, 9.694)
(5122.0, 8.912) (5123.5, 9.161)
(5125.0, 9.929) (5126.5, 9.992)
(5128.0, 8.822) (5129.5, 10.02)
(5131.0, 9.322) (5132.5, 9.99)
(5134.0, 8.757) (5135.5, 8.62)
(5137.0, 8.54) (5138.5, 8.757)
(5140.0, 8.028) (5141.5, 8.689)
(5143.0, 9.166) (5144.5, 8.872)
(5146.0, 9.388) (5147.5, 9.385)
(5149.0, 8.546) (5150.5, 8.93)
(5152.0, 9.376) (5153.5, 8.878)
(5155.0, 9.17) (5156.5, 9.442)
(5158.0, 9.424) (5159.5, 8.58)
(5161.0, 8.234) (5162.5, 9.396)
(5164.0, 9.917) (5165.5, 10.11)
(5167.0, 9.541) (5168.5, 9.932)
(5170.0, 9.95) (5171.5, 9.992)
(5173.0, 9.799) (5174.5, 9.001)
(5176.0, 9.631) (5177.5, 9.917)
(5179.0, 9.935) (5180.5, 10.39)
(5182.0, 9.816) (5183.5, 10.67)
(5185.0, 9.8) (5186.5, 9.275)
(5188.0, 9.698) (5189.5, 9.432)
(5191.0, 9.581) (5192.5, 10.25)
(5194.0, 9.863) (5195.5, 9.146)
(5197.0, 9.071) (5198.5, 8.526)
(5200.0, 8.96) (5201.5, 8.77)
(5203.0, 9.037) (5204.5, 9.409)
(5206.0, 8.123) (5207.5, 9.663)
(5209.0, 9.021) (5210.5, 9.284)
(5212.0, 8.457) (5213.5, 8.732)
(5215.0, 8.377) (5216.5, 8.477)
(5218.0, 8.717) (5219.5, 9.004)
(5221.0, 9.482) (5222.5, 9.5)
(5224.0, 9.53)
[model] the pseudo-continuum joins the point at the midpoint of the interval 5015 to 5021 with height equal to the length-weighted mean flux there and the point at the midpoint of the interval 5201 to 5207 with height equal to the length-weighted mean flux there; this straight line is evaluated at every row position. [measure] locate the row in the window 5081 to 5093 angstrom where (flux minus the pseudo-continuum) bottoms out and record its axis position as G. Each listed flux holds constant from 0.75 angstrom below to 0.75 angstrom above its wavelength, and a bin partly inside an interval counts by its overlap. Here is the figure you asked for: 5084.5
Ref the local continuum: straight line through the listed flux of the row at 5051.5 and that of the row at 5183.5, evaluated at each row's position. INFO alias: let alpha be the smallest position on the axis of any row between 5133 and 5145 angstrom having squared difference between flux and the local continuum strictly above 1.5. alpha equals 5134.0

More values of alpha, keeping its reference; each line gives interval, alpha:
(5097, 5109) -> 5098.0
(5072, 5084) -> 5072.5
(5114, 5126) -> 5119.0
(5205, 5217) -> 5206.0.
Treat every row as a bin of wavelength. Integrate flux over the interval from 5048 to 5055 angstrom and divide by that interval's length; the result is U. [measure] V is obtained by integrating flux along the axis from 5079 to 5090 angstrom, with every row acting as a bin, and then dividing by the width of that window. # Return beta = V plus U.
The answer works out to 18.5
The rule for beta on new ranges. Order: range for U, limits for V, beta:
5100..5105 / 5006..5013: 17.4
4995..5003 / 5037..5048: 16.5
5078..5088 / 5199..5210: 17.4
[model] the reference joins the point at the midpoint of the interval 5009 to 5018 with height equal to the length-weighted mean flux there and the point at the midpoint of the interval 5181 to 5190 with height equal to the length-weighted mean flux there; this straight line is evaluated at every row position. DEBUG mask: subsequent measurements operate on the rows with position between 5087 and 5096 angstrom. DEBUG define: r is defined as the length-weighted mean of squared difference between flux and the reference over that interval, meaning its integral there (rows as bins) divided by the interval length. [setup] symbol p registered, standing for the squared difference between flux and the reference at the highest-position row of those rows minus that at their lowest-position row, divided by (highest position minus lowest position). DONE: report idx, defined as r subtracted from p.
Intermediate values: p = -0.03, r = 0.3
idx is -0.36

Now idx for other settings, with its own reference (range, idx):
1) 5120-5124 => -0.15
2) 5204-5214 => -1.19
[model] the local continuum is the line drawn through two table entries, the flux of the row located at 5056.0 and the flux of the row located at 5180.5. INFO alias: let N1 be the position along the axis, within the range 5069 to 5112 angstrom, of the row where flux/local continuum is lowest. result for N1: 5078.5 angstrom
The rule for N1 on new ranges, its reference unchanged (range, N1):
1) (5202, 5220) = 5206.0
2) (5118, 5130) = 5128.0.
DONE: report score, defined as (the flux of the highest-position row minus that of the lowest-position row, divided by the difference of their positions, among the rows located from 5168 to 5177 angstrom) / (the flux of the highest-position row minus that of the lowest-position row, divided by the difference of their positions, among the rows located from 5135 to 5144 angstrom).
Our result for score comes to -0.6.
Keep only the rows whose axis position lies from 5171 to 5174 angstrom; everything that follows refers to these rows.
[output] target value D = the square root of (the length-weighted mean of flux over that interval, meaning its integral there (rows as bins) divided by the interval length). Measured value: 3.13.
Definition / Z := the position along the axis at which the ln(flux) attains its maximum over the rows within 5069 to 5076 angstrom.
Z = 5069.5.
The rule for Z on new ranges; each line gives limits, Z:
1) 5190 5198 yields 5192.5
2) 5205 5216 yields 5207.5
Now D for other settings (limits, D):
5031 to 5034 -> 3.00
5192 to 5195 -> 3.16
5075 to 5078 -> 2.84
